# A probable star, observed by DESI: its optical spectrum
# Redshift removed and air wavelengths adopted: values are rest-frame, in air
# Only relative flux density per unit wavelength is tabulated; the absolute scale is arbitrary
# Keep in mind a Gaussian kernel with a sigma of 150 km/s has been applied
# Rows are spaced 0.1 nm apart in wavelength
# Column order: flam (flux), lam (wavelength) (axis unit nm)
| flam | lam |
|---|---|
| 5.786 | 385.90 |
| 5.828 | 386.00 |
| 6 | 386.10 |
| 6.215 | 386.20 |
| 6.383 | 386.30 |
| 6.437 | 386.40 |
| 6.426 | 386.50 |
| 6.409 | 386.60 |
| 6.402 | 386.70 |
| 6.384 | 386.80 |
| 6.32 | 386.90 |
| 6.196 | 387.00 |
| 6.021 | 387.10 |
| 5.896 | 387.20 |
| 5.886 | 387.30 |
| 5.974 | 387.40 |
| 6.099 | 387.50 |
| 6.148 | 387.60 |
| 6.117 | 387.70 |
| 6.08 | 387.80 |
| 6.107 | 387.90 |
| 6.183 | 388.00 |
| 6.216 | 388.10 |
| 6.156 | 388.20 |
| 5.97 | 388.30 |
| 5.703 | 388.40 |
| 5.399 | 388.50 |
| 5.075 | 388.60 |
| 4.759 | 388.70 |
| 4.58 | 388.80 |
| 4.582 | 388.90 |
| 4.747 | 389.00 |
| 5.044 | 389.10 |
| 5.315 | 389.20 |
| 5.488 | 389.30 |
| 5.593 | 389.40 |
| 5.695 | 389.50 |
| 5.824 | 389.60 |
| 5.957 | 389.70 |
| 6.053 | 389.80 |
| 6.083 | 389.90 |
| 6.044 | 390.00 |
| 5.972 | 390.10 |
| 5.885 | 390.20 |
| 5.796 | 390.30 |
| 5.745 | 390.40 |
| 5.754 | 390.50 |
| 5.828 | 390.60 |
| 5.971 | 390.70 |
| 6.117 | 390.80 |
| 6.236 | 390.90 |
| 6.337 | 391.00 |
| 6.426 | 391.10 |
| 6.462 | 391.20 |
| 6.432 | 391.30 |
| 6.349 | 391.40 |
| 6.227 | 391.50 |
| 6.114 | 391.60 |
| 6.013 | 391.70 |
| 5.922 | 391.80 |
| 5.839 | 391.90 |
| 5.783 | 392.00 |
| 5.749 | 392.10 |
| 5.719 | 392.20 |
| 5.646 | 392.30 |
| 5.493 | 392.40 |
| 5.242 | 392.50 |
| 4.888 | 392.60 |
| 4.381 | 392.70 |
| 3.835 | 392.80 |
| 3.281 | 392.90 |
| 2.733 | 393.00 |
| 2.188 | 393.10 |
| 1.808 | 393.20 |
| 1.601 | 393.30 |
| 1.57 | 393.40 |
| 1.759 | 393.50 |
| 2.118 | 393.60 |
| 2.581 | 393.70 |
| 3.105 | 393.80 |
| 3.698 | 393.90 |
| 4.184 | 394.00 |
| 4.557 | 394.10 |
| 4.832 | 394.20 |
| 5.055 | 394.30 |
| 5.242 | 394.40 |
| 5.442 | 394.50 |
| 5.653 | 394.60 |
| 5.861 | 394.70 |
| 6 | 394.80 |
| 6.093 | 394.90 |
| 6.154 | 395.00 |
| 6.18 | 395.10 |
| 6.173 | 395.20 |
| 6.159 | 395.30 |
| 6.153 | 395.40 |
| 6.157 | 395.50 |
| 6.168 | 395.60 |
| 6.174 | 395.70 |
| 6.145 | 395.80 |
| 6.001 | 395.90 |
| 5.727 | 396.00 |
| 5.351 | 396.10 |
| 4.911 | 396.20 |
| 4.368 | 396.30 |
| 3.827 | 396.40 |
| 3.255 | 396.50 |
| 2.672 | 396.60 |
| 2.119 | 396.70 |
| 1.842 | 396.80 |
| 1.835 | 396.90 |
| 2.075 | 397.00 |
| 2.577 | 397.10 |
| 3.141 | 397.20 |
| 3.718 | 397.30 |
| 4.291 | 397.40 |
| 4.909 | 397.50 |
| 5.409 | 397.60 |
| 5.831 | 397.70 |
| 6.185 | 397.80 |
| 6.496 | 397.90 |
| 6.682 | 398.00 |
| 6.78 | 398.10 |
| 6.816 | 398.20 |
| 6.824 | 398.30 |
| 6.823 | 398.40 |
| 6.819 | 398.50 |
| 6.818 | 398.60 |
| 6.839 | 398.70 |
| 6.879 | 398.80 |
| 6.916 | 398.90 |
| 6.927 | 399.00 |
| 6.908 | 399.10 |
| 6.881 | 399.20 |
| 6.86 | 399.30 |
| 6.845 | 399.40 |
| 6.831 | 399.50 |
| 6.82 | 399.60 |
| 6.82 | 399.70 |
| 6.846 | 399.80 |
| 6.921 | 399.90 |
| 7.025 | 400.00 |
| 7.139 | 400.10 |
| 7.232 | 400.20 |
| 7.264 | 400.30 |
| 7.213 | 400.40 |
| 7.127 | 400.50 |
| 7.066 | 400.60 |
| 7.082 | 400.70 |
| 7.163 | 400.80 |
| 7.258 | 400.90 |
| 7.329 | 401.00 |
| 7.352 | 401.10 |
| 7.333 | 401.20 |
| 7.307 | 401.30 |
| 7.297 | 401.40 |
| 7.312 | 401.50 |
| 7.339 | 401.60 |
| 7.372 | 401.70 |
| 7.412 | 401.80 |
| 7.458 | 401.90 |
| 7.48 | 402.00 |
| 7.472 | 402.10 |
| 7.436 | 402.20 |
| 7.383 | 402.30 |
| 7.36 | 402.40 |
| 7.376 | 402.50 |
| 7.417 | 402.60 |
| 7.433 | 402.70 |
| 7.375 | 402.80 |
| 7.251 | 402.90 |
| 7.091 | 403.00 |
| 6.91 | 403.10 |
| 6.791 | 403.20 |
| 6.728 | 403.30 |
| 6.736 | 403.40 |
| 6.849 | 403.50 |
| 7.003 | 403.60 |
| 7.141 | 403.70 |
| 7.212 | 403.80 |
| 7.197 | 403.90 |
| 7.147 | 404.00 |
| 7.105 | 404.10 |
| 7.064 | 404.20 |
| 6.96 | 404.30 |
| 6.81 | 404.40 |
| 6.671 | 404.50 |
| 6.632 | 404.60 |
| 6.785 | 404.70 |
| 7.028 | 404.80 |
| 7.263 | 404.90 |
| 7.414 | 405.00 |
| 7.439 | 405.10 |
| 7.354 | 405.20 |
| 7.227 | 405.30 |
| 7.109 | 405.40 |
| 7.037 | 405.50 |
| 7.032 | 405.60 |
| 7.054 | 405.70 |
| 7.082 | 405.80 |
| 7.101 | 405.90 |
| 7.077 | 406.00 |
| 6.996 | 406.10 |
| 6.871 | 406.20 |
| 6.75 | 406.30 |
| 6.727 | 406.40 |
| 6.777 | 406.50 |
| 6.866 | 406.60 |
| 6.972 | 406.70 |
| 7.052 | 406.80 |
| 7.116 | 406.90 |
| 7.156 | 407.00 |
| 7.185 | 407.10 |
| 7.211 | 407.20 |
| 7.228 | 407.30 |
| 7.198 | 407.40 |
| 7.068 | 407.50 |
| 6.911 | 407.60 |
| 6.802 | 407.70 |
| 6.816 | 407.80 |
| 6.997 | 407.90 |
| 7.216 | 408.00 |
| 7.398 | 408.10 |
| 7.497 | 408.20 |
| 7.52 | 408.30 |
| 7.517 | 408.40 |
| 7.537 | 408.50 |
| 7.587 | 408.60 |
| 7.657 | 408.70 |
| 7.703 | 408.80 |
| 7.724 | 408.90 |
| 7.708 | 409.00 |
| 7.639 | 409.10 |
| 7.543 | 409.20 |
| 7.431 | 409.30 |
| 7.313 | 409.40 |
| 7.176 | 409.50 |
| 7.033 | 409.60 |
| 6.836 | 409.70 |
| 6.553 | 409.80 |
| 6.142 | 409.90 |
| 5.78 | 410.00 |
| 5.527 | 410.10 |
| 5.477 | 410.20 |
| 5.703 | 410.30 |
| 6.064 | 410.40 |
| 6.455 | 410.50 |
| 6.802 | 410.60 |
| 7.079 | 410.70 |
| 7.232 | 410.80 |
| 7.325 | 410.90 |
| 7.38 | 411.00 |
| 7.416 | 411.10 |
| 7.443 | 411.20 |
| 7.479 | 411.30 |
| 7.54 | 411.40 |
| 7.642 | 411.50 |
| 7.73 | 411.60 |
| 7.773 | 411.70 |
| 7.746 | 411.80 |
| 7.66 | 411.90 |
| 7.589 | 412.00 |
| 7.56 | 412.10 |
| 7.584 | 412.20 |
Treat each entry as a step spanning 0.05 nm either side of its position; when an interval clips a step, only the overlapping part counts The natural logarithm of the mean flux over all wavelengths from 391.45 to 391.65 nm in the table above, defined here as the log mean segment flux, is 1.8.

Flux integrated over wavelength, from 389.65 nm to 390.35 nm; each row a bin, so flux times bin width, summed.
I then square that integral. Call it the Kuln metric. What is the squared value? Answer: 17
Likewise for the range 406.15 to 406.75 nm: 17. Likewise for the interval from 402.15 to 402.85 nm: 27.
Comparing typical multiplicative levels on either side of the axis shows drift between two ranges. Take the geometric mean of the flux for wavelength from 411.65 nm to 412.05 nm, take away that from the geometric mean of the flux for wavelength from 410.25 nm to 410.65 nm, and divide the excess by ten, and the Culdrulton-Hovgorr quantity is -0.14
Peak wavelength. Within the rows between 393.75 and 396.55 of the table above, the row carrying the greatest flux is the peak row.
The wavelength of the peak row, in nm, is 395.10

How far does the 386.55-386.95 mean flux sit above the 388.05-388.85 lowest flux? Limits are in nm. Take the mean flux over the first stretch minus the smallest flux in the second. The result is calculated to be 1.8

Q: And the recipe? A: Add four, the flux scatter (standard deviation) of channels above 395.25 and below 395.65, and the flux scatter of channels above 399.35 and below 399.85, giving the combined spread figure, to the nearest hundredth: 4.02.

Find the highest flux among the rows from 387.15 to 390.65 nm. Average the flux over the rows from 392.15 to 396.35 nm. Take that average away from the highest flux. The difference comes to 1.5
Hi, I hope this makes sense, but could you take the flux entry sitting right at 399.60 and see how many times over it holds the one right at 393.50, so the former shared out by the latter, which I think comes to 3.9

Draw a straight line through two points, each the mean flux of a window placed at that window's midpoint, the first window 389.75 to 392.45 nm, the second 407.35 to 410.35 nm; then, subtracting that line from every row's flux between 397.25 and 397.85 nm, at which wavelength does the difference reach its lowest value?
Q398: 397.30 nm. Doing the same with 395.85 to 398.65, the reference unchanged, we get 396.90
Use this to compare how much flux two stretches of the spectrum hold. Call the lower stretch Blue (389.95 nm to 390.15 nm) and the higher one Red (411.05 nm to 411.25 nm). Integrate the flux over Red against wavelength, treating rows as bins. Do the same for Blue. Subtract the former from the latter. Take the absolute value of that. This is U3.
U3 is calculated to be 0.28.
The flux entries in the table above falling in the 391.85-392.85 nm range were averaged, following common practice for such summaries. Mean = 5.26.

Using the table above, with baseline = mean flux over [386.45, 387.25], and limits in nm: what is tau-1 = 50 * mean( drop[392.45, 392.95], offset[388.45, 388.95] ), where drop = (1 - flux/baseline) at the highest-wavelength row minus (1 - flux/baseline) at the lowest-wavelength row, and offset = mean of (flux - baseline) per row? -27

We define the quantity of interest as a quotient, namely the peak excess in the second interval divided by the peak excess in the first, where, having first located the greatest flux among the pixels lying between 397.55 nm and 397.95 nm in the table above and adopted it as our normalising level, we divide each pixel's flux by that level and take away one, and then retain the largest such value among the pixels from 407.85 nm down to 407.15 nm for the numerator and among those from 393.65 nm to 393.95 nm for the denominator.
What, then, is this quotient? -0.3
